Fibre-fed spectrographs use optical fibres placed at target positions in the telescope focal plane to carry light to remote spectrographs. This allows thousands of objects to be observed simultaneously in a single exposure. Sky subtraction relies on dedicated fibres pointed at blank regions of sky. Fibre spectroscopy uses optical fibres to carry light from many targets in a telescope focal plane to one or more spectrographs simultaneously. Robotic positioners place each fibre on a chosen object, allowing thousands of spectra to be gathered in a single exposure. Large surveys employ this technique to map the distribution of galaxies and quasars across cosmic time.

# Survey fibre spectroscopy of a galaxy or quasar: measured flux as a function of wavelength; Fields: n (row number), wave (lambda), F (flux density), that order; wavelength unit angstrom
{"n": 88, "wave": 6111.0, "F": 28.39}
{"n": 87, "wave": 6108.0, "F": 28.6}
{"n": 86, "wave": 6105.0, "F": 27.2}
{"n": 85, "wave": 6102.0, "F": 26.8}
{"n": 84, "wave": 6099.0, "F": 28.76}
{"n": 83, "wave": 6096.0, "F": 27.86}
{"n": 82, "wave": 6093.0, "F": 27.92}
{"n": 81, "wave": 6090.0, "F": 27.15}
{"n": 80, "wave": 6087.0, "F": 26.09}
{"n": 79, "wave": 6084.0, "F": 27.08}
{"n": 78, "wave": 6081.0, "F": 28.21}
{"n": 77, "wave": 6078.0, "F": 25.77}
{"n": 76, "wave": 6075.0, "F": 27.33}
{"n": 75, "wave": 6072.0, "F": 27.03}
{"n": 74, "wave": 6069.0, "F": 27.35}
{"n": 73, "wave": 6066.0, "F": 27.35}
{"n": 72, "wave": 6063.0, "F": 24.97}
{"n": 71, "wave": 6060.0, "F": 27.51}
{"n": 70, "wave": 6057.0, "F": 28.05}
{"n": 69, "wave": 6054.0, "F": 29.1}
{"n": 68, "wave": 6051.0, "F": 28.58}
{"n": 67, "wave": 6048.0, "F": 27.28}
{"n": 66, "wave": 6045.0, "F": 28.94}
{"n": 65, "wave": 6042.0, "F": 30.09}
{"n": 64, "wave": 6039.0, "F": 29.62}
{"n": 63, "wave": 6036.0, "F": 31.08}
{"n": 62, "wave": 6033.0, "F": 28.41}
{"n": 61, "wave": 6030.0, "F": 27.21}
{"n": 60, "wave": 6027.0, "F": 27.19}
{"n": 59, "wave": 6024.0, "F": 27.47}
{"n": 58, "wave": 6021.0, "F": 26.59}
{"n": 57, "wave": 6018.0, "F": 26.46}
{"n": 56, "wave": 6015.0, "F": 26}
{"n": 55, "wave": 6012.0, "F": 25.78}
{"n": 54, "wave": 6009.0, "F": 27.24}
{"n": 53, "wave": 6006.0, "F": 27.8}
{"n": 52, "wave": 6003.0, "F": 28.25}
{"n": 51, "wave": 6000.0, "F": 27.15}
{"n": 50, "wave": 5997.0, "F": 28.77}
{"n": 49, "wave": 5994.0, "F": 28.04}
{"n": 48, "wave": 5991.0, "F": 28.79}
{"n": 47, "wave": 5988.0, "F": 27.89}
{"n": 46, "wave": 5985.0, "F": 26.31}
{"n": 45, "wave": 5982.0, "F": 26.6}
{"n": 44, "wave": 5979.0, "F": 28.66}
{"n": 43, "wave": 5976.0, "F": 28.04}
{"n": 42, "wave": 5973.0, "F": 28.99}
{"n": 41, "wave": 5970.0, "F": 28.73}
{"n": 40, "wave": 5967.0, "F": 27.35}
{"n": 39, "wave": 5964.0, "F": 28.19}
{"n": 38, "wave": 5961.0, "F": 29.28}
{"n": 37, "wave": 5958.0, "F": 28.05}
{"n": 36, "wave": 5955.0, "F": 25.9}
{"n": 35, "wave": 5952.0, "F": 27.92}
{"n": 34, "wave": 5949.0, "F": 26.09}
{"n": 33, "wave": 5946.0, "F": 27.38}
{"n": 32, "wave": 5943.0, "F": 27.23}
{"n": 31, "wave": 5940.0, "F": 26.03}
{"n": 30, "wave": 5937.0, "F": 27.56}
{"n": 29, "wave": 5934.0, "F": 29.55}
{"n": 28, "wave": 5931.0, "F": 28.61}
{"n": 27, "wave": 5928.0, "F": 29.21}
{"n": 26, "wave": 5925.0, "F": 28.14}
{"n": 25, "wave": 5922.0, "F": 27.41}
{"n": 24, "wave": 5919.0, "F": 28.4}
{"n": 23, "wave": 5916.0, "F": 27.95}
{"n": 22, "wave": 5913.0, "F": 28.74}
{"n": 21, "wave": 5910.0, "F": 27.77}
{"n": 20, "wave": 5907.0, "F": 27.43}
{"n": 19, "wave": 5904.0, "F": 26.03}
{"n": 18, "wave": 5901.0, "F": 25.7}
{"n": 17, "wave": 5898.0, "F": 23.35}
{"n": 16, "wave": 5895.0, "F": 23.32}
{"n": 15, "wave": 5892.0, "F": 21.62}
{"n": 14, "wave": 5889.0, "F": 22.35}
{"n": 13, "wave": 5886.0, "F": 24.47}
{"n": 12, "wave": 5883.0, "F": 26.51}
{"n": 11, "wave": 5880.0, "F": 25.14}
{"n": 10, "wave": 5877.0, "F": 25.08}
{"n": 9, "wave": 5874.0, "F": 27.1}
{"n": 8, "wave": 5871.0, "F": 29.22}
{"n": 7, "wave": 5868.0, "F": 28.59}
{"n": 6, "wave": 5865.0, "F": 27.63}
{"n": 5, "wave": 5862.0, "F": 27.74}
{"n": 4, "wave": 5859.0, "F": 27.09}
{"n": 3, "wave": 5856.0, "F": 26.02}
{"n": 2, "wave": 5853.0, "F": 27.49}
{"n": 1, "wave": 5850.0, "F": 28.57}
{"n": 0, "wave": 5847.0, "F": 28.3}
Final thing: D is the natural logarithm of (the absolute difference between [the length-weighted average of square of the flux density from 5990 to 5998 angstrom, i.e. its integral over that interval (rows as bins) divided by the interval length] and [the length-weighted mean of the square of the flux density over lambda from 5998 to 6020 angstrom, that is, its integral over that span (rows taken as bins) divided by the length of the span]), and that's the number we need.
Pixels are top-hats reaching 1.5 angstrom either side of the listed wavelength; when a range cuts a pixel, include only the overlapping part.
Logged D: 4.4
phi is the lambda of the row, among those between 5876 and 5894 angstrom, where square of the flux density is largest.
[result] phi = 5883.0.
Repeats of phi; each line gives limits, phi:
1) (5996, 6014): 5997.0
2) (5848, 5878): 5871.0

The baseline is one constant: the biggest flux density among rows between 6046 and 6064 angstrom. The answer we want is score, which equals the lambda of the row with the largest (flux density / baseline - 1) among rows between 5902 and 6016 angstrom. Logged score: 5934.0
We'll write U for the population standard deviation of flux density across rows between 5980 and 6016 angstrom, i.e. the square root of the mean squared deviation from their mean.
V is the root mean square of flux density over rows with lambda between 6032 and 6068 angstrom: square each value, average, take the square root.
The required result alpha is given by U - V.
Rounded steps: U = 0.99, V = 28.5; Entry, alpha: -27.5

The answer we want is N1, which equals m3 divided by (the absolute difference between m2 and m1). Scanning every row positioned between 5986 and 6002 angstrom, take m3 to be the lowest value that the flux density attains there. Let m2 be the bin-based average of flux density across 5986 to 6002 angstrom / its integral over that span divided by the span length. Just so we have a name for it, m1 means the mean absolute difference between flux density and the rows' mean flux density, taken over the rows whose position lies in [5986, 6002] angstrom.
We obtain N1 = 0.99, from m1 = 0.5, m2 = 28.1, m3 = 27.15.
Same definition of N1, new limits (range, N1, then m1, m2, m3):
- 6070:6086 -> 0.97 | 0.5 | 27.1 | 25.77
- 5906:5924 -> 0.99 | 0.4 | 28.0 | 27.41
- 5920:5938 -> 0.99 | 0.7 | 28.4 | 27.41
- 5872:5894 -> 0.93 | 1.5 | 24.7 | 21.62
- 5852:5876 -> 0.97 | 0.7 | 27.6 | 26.02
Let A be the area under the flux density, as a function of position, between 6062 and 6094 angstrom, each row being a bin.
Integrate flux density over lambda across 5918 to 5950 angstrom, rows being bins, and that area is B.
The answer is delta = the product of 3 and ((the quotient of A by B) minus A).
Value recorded -2584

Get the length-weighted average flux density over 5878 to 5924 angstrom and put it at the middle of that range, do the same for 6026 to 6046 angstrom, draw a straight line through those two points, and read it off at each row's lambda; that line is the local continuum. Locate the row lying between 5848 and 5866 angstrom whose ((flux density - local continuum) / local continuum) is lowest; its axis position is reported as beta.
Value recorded 5856.0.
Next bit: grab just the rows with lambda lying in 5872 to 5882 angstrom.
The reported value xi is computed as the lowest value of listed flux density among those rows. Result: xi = 25.08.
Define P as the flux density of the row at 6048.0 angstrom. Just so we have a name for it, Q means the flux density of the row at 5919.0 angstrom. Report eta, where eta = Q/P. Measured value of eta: 1.04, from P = 27.28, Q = 28.4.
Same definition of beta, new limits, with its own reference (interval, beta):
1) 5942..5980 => 5955.0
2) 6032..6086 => 6063.0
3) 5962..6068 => 6063.0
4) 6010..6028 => 6012.0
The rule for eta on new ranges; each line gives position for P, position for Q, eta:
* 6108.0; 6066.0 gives 0.96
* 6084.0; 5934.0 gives 1.09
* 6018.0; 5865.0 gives 1.04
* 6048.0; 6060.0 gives 1.01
